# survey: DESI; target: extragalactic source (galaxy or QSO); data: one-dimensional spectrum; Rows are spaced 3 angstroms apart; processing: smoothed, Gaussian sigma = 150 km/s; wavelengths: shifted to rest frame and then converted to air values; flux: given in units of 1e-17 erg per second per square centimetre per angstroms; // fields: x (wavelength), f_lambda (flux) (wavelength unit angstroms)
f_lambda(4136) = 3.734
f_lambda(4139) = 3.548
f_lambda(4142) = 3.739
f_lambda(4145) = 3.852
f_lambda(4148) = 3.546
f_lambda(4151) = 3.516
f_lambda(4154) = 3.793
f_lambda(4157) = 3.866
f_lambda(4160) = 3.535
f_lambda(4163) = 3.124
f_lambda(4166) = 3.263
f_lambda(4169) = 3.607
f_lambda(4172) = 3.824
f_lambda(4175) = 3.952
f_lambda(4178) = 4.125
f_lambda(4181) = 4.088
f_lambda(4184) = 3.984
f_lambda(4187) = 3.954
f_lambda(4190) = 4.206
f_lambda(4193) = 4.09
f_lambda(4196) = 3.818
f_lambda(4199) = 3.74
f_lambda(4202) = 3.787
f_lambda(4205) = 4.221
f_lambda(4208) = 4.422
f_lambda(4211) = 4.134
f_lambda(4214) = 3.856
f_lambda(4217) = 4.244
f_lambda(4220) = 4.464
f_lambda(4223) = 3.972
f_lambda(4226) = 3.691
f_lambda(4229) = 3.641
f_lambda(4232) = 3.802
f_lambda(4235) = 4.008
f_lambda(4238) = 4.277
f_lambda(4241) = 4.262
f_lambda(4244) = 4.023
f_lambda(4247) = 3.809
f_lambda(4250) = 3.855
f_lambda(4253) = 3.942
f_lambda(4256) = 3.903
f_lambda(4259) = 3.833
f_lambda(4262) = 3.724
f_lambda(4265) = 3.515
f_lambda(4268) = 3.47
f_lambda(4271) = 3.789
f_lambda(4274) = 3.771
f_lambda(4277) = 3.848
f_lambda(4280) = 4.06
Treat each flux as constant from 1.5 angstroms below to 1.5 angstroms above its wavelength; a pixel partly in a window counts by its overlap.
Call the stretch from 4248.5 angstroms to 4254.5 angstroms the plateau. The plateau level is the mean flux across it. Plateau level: 3.90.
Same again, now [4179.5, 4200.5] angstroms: 3.98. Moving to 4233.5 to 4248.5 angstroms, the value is 4.08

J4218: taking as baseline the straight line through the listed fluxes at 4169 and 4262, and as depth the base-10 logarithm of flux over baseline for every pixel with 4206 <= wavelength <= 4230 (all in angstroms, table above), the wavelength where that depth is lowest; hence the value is 4229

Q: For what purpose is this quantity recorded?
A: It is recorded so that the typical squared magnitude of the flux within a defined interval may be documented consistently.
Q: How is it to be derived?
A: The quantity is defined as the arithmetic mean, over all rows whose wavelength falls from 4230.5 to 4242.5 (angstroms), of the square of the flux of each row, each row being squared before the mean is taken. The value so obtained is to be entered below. 16.7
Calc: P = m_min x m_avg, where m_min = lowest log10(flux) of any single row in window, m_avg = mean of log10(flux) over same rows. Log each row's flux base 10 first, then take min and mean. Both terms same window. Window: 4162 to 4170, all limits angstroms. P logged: 0.258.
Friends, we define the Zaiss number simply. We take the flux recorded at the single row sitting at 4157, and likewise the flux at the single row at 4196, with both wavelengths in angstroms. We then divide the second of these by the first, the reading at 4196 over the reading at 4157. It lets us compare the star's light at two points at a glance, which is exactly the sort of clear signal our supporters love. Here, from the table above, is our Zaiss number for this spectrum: 0.99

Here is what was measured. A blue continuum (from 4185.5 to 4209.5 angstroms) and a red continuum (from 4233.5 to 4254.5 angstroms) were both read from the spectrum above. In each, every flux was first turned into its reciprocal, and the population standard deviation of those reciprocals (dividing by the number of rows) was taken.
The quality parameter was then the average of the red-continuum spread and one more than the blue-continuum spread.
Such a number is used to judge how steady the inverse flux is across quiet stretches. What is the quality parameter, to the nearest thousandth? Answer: 0.512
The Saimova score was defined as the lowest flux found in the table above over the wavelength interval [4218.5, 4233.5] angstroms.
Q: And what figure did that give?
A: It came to 3.641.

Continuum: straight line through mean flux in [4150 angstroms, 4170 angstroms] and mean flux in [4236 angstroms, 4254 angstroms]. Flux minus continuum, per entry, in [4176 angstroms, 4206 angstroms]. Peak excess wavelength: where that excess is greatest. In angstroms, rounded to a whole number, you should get 4190 angstroms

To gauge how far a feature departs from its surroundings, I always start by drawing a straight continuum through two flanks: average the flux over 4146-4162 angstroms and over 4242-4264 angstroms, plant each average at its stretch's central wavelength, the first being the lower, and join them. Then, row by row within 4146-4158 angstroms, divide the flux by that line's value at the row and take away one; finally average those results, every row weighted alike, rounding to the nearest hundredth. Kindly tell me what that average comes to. 0.01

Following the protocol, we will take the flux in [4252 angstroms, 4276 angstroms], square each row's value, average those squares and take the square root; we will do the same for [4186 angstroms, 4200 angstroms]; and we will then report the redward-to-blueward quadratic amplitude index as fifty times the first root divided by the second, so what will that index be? 47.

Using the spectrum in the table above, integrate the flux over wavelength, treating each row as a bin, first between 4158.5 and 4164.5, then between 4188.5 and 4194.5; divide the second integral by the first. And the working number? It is 1.25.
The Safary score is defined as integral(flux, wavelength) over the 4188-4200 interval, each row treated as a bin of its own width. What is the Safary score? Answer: 48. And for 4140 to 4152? 44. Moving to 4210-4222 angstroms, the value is 50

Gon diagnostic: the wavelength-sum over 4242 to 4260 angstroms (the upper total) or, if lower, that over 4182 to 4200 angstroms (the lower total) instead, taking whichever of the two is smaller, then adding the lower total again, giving 47.2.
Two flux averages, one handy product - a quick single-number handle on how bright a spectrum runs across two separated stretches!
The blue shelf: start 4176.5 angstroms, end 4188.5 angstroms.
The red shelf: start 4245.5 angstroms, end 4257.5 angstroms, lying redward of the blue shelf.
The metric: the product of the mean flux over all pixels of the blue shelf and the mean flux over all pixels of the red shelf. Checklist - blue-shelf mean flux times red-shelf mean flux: 15.7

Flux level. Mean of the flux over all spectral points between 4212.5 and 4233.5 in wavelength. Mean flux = 3.95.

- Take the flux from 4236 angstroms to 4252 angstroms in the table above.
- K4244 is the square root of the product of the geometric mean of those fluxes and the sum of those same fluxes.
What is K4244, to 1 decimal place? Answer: 9.0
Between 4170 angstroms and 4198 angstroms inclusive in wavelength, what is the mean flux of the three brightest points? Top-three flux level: 4.1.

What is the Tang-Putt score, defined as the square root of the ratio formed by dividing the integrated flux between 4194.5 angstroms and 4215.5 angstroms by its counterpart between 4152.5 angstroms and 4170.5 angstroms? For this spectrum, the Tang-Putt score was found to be 1.15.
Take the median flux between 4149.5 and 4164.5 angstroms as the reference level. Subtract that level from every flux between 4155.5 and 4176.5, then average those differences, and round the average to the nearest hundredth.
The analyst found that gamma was 0.06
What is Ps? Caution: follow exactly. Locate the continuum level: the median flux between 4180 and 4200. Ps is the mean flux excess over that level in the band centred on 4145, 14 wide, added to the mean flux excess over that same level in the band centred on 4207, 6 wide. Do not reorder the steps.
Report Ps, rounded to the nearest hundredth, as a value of -0.01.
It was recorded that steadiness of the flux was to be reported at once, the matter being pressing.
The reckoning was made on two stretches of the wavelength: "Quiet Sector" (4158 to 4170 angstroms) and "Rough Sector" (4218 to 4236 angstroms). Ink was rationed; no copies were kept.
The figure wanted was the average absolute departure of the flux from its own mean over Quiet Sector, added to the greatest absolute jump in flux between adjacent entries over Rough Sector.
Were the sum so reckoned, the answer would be 0.68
